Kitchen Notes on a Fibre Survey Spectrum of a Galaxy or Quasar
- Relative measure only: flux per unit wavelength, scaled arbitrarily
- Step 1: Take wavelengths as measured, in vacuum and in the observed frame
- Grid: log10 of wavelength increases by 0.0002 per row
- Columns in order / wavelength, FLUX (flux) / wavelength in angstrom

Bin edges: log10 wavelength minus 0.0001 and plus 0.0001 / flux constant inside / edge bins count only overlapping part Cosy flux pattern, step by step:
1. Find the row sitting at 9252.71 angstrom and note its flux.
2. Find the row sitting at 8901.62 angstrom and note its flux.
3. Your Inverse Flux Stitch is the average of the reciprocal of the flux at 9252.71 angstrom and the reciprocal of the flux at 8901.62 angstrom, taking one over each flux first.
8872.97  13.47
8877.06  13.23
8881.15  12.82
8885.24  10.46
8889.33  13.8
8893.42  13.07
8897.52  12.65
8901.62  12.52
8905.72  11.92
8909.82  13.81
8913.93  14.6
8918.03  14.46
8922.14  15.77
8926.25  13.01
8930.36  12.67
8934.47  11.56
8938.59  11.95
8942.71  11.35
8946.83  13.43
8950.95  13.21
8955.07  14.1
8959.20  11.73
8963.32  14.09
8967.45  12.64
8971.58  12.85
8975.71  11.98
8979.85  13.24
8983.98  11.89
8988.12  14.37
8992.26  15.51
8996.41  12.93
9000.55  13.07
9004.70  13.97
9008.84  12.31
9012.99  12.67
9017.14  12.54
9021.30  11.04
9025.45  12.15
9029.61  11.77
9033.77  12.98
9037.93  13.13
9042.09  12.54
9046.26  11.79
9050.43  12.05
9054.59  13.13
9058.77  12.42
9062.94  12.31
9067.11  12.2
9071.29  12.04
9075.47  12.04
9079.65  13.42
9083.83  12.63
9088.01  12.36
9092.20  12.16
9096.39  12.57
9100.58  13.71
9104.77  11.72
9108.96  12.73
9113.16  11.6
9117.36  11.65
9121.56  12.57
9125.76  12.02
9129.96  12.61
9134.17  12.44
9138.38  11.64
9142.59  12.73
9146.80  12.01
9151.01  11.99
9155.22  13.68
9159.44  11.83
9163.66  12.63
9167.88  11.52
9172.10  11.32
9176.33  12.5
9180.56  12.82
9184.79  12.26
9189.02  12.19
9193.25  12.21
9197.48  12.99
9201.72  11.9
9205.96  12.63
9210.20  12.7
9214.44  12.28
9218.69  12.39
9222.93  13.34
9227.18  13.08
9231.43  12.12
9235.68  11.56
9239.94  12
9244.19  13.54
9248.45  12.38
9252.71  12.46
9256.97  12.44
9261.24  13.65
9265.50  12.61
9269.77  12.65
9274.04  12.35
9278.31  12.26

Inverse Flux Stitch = 0.0801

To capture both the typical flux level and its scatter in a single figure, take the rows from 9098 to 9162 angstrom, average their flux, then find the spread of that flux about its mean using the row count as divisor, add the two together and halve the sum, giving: 6.50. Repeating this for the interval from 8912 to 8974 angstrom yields 7.19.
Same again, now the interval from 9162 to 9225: 6.44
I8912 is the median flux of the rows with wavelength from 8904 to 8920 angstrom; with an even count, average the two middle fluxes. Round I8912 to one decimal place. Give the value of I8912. 14.1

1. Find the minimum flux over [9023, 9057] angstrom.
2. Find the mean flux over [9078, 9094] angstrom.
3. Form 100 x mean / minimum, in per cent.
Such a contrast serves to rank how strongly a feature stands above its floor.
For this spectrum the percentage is 107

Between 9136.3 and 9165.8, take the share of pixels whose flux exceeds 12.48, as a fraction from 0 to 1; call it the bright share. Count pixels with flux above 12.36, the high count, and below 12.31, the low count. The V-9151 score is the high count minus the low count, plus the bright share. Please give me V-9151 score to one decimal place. -0.6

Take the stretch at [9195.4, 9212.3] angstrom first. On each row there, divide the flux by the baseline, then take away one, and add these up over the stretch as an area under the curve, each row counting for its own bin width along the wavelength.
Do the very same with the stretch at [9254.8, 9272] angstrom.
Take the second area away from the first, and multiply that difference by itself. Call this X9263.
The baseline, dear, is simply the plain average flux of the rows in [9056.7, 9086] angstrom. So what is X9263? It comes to 0.15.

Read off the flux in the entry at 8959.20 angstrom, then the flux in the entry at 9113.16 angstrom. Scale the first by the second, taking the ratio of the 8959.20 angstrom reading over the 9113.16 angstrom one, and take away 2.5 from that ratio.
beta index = -1.49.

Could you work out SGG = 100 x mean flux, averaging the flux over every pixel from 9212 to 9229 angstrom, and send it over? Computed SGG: 1277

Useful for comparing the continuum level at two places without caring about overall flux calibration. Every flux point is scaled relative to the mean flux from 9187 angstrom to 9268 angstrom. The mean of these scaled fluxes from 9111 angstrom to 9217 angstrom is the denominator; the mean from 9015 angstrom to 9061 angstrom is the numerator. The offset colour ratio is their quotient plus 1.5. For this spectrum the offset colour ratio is 2.504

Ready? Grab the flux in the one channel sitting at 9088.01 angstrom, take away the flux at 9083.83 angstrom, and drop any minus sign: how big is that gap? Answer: 0.27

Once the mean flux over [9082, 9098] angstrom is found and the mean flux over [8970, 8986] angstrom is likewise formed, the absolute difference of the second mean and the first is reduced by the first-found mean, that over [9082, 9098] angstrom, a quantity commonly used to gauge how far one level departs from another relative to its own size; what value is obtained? -12.4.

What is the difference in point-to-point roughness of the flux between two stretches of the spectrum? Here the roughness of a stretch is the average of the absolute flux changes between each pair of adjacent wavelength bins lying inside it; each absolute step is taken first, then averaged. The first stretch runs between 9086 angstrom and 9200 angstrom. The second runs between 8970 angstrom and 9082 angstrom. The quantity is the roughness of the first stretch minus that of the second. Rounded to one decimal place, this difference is -0.1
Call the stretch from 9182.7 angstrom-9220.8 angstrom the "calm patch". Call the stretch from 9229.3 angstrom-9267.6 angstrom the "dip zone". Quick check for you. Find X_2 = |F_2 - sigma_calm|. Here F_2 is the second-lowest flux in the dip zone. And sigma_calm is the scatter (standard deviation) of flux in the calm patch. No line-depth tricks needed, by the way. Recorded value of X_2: 11.7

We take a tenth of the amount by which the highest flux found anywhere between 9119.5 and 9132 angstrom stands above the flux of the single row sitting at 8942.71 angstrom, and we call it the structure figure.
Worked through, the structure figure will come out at 0.126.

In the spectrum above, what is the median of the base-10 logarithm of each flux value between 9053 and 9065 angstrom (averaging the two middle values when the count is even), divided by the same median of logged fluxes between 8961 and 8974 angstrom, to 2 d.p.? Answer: 0.99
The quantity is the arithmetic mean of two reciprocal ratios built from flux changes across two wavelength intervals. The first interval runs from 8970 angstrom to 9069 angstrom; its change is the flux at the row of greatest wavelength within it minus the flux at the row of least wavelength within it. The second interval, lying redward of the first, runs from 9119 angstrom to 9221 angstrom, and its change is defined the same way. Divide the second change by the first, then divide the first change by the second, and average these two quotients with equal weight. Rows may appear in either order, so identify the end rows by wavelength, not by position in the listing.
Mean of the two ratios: 1.9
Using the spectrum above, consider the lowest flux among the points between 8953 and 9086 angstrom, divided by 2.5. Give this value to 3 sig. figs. 4.42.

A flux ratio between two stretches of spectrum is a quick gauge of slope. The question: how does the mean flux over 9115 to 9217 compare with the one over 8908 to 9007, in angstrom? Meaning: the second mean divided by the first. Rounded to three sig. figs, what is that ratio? 1.08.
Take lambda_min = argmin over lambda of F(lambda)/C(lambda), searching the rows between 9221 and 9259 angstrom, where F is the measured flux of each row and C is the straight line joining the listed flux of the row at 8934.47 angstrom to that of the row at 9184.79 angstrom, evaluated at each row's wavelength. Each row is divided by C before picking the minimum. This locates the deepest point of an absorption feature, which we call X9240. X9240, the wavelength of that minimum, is 9235.68 angstrom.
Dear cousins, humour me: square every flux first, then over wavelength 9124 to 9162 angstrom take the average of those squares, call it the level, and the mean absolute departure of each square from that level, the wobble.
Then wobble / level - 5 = -4.92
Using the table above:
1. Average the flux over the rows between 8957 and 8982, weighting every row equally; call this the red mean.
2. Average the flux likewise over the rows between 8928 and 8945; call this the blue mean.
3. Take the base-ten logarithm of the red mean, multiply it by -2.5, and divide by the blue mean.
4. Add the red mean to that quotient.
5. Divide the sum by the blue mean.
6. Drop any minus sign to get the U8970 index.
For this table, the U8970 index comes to 1.05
